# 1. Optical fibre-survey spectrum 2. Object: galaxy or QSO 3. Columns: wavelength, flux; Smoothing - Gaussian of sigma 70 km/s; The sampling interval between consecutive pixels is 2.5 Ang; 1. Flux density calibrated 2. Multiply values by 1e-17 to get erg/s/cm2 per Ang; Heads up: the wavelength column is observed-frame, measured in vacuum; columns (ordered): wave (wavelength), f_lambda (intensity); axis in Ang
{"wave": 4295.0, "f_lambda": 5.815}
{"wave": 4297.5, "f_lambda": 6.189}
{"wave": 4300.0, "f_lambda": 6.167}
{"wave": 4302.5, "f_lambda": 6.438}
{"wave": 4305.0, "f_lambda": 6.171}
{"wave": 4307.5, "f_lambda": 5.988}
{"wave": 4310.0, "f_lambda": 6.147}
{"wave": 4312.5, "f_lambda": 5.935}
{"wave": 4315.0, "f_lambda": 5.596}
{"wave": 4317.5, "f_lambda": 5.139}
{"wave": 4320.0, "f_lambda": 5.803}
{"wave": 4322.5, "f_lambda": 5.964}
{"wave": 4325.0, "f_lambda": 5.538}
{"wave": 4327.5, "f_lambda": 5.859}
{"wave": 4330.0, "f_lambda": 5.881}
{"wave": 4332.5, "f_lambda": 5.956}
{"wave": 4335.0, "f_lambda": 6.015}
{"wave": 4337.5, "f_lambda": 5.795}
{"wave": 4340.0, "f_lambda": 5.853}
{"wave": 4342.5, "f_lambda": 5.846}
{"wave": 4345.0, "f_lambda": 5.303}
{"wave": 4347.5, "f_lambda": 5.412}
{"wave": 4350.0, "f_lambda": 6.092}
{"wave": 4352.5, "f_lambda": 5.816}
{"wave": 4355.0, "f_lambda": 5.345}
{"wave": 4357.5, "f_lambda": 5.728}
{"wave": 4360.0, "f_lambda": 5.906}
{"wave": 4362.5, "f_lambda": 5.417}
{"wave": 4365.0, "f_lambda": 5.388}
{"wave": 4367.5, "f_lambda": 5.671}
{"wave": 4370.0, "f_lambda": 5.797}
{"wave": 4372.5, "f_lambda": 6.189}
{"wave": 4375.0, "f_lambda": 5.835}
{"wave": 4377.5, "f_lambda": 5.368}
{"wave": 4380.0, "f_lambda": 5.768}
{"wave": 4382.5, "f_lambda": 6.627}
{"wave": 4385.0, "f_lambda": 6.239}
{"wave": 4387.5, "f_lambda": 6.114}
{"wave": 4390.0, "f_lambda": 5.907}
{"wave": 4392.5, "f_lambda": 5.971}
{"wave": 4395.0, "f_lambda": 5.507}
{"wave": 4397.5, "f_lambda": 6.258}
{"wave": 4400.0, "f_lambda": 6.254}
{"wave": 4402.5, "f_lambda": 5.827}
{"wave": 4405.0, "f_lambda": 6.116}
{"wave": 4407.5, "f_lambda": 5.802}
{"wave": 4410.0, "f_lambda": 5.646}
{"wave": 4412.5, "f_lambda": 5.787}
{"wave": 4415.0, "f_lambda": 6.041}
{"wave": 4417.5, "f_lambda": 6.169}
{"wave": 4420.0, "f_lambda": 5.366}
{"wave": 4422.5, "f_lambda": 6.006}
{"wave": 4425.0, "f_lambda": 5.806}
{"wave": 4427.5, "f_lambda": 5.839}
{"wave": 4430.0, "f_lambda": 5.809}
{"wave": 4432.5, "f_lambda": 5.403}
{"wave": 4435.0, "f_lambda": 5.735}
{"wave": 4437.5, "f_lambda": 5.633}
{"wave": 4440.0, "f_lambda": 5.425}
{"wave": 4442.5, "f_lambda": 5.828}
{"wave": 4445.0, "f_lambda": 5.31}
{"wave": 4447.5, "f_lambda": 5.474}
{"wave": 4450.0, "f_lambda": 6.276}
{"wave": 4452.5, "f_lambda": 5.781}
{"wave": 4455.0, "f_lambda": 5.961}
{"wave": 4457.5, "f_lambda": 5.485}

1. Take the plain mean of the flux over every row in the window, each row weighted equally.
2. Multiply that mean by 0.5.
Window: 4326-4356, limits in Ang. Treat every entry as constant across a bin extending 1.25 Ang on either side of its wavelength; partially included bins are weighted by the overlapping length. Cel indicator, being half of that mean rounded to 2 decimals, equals 2.88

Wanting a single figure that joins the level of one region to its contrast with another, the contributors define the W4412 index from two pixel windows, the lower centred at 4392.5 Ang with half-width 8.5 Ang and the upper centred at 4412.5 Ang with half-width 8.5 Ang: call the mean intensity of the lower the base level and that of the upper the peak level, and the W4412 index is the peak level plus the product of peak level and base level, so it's 41.1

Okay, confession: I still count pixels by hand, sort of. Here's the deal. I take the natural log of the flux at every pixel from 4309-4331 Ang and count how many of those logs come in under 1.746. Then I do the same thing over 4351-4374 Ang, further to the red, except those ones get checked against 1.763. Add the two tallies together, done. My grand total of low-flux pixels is 10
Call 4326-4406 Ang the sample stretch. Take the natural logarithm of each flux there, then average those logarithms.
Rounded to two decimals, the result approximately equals 1.76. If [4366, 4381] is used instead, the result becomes 1.75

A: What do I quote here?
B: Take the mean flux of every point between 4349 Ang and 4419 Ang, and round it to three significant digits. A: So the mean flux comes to 5.88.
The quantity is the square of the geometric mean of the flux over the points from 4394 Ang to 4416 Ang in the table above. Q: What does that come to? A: 34.9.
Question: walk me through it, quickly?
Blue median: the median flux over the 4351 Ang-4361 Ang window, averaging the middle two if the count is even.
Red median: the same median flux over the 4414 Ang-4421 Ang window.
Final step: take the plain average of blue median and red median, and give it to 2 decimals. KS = 5.91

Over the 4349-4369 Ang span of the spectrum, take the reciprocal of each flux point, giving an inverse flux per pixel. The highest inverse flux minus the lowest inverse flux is 0.023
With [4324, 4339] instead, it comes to 0.014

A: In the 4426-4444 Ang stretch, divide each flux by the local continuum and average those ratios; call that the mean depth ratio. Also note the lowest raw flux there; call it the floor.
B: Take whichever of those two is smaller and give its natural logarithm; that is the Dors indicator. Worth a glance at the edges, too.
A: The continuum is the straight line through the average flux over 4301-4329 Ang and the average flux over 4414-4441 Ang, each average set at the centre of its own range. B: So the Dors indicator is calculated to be -0.013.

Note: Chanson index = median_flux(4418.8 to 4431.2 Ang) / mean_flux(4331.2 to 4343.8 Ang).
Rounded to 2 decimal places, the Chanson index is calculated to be 0.99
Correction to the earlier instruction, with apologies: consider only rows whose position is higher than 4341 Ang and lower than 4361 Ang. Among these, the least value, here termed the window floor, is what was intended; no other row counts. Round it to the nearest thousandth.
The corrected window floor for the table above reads 5.303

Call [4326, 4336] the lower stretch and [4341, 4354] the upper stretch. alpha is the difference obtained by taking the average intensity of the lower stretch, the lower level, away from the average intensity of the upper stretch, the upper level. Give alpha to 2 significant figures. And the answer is -0.23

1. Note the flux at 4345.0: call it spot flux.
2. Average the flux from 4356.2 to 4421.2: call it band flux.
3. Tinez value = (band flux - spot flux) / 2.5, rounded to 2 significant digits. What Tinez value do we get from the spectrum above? 0.23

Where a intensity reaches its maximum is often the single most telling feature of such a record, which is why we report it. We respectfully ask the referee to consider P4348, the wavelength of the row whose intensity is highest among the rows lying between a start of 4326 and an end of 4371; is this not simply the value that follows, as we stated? 4350.0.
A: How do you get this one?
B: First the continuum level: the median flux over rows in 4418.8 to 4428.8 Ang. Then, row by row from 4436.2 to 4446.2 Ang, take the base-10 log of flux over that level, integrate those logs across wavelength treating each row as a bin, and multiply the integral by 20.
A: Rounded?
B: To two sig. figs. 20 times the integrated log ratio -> -4.2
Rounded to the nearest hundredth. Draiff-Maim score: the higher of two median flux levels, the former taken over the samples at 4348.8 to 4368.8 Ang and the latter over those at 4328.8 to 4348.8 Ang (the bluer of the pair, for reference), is 5.85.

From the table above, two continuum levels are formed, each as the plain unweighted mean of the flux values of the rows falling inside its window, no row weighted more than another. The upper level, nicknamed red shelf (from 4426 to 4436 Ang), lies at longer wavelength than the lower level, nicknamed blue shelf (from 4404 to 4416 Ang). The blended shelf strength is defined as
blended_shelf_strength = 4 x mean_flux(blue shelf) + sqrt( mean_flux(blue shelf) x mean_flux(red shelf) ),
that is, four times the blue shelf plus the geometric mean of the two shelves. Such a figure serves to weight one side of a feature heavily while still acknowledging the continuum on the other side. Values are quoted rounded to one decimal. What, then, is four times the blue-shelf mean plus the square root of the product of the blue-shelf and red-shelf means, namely 29.3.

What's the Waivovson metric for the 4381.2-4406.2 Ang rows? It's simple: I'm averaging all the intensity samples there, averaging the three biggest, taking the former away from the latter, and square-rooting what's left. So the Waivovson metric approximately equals 0.55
